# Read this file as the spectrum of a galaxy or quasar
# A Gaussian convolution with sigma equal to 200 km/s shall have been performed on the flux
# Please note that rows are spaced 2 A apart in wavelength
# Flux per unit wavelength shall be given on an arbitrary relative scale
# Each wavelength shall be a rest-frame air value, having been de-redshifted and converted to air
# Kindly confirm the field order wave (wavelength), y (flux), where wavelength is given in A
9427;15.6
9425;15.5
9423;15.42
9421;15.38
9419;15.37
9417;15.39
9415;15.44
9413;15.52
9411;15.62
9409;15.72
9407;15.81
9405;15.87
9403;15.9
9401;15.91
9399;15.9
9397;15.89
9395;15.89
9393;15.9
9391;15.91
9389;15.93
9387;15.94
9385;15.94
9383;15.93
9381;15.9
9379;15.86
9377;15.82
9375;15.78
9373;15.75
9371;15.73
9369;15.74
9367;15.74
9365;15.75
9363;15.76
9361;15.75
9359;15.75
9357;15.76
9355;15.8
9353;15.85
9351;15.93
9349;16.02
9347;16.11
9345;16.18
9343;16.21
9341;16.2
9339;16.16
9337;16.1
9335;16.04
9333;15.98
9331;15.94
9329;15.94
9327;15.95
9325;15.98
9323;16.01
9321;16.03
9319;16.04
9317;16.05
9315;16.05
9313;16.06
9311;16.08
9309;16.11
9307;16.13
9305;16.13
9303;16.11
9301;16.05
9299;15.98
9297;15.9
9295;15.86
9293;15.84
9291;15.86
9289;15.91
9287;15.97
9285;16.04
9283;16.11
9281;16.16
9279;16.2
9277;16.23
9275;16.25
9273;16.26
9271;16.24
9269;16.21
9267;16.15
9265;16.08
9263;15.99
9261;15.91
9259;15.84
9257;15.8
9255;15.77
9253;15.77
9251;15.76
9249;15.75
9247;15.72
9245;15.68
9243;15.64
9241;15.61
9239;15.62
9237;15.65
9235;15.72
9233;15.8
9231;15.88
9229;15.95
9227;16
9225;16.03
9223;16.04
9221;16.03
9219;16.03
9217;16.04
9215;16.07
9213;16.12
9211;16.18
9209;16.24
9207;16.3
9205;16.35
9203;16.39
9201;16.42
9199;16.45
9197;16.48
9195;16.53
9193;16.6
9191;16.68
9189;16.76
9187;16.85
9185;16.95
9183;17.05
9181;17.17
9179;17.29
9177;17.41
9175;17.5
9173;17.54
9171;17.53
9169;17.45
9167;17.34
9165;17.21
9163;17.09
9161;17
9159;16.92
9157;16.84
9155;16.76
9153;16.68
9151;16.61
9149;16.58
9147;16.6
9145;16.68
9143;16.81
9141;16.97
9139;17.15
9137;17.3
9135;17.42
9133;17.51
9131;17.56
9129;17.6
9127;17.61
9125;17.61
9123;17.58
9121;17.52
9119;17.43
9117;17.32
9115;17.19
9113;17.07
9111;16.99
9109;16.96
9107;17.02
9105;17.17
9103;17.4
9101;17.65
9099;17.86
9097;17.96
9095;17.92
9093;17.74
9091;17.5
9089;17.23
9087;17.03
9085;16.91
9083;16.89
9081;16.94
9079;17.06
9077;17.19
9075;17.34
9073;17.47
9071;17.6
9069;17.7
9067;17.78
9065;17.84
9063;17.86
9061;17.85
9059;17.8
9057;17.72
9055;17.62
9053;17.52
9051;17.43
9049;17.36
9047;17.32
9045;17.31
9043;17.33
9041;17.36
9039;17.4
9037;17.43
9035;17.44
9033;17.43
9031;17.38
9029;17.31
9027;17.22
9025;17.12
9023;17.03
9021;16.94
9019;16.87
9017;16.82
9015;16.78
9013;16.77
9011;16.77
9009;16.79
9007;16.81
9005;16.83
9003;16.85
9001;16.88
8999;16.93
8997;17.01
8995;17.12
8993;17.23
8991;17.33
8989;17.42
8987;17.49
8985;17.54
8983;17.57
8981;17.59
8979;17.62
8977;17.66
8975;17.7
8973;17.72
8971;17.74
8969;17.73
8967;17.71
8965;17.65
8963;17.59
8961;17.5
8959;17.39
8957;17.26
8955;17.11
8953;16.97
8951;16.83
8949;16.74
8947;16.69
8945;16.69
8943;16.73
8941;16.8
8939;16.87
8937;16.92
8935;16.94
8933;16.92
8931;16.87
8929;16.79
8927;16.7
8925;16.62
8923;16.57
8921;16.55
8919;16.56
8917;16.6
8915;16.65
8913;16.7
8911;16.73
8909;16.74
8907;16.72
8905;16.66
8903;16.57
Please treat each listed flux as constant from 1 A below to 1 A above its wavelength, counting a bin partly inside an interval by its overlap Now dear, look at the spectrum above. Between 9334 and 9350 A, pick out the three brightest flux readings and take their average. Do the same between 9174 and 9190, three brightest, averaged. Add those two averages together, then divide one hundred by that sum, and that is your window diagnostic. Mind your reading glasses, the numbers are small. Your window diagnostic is 2.98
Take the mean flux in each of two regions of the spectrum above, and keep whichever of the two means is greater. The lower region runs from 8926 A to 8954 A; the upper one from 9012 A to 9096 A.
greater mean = 17.3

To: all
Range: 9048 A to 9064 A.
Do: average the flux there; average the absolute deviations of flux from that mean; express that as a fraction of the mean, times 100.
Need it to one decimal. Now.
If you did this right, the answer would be 0.9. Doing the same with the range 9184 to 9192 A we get 0.5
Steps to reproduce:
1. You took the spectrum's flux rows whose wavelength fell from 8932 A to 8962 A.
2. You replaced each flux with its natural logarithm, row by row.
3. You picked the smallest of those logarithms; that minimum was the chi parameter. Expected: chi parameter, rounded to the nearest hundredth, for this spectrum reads 2.81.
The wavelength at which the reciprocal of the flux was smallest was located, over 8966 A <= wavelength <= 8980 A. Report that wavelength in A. 8971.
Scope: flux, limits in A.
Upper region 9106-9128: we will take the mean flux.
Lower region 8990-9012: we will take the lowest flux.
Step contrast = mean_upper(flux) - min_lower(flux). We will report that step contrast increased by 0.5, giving 1.0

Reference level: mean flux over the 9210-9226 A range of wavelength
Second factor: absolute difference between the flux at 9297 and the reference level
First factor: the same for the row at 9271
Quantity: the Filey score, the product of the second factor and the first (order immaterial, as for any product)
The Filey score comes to 0.0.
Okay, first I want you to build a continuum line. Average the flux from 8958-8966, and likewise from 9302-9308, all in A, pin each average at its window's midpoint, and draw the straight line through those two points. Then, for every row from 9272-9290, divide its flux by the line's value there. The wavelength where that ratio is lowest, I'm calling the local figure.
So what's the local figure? 9289 A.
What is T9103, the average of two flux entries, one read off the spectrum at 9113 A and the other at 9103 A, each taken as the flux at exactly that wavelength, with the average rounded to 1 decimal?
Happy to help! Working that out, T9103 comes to 17.2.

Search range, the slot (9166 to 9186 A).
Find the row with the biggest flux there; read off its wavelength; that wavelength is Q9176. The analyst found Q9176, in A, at 9173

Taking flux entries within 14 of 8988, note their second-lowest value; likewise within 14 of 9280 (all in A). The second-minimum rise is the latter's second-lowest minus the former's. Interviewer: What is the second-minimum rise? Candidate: -1.1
